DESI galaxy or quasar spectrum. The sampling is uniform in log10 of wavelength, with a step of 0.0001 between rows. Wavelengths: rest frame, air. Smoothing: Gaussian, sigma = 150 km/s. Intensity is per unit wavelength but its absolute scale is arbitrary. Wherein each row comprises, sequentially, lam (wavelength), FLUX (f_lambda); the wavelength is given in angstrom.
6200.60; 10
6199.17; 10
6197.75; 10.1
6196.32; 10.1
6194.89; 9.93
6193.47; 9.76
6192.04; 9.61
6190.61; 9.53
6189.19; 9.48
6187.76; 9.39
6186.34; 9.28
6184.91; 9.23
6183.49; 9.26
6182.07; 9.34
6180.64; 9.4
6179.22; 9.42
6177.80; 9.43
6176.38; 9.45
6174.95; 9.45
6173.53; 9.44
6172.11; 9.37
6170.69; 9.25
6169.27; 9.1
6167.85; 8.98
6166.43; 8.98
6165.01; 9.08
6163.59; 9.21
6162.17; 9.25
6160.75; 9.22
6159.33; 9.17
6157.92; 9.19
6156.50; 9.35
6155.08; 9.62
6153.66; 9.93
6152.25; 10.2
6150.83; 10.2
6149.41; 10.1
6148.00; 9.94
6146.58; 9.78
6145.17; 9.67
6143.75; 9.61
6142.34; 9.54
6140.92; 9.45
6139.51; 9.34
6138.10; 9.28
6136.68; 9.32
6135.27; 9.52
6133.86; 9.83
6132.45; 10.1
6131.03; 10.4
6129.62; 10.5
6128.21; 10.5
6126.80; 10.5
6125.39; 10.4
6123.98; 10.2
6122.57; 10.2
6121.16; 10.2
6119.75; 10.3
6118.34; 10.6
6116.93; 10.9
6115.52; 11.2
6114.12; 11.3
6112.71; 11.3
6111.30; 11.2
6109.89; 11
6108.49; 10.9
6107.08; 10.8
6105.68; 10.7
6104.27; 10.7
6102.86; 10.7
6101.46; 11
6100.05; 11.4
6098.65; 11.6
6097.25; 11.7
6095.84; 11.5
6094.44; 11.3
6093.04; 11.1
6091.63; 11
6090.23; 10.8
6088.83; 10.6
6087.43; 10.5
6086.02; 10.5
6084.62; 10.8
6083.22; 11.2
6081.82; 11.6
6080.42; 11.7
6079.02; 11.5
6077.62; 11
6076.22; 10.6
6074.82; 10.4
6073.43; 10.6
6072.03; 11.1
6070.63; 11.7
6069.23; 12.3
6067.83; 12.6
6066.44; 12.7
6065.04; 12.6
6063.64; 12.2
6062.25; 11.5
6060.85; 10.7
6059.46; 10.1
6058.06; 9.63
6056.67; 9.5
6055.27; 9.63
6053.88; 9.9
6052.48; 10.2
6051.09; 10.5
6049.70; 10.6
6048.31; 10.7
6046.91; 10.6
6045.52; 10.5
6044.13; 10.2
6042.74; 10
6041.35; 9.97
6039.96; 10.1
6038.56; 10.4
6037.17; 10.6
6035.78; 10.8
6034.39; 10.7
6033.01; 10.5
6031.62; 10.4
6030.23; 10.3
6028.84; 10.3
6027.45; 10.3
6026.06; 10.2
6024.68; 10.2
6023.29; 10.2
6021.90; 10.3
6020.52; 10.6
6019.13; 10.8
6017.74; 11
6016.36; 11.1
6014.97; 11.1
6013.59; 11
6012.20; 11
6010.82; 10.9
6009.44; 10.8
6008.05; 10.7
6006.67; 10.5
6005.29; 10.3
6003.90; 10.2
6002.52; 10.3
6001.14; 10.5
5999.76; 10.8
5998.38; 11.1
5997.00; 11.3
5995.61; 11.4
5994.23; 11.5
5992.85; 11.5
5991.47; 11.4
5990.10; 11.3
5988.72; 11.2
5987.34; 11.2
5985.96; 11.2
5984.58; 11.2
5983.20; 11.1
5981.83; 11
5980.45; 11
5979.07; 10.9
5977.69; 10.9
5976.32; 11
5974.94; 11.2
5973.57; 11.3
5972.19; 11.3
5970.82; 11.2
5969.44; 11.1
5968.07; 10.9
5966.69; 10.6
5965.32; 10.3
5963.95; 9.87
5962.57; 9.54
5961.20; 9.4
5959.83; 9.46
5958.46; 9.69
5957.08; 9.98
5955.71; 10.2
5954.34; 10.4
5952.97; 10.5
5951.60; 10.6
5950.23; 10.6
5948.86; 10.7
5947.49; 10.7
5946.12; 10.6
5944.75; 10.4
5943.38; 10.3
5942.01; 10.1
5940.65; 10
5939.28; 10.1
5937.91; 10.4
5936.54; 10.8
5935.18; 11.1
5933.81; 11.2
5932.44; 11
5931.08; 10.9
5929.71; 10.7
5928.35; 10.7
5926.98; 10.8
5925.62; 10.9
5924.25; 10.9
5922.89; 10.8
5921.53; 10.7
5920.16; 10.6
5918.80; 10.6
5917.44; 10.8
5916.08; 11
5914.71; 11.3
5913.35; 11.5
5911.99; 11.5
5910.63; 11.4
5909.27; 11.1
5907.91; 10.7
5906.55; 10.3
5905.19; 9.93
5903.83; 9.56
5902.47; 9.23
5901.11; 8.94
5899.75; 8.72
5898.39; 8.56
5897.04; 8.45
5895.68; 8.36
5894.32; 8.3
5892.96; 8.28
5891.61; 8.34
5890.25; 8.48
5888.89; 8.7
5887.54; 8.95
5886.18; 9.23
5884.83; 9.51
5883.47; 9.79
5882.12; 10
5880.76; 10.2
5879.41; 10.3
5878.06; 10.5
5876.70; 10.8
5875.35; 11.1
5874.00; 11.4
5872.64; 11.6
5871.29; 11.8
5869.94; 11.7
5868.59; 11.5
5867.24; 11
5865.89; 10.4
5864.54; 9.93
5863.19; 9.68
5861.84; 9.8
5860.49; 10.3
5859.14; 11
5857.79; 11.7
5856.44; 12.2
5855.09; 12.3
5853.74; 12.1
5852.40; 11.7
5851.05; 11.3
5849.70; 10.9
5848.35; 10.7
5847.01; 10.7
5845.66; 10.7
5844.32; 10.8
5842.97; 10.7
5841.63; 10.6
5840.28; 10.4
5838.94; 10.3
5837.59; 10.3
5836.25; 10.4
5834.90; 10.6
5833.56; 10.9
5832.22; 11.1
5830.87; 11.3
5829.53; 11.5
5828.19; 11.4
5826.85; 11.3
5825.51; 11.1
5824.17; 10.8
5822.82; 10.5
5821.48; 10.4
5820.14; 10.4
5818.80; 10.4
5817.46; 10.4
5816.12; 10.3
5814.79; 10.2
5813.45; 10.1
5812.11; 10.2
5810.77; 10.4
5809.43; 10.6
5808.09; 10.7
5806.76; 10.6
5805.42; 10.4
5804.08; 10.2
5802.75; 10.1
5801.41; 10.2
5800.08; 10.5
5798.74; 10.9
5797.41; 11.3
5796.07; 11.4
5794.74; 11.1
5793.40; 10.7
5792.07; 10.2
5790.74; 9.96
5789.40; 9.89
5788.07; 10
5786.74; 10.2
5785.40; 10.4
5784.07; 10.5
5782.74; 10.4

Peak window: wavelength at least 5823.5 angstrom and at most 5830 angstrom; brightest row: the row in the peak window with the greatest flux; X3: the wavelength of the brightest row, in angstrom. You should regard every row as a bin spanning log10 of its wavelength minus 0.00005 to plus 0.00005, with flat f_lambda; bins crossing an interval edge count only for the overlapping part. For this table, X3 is 5829.53 angstrom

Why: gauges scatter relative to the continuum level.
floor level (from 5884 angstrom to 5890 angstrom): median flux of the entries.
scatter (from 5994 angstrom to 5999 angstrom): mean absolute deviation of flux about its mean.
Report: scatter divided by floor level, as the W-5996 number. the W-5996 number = 0.014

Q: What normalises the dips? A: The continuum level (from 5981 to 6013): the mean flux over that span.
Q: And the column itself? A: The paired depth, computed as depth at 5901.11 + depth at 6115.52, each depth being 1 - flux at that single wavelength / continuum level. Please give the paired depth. 0.16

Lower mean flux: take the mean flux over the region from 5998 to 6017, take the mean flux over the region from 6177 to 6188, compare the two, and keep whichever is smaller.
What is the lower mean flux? 9.3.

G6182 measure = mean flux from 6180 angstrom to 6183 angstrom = 9.4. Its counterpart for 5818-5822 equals 10.4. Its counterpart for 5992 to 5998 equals 11.4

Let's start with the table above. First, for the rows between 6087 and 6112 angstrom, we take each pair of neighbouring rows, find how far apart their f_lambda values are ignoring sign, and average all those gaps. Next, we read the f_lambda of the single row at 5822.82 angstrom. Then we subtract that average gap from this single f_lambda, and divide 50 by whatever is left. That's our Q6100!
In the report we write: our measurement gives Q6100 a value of 4.8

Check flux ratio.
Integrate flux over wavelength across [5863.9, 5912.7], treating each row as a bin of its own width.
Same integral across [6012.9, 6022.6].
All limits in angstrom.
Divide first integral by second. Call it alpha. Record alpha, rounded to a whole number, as 5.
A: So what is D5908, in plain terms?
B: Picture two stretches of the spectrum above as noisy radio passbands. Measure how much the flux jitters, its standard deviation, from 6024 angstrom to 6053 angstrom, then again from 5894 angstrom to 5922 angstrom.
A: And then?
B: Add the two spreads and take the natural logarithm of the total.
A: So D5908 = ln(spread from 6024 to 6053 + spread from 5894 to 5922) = 0.3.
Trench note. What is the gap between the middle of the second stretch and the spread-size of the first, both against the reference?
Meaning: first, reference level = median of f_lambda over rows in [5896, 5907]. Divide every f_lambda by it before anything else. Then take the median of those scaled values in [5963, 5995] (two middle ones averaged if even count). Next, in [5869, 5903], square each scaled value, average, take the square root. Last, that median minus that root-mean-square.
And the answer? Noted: 0.16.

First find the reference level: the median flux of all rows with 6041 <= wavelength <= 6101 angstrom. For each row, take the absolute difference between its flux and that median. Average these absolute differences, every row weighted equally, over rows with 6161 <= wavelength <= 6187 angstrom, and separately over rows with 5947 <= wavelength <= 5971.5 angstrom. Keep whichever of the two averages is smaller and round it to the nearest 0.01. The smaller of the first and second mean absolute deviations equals 0.57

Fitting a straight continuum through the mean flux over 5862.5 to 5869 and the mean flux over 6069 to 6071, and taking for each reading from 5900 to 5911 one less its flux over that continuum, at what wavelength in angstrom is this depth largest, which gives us 5901.11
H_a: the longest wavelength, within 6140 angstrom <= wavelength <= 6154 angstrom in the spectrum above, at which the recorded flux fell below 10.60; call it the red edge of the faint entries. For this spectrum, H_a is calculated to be 6153.66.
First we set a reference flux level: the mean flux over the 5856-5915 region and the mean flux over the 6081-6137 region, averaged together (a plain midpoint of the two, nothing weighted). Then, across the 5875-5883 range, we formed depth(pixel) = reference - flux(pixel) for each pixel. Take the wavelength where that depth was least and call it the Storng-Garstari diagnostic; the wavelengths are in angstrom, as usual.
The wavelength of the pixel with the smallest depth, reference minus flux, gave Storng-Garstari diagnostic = 5875.35 angstrom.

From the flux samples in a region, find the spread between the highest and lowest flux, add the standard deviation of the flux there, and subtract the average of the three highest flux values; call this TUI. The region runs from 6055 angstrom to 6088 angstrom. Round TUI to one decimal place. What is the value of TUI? -8.5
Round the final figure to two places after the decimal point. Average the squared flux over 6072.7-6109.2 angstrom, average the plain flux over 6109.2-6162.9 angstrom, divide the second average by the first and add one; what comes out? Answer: 1.08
